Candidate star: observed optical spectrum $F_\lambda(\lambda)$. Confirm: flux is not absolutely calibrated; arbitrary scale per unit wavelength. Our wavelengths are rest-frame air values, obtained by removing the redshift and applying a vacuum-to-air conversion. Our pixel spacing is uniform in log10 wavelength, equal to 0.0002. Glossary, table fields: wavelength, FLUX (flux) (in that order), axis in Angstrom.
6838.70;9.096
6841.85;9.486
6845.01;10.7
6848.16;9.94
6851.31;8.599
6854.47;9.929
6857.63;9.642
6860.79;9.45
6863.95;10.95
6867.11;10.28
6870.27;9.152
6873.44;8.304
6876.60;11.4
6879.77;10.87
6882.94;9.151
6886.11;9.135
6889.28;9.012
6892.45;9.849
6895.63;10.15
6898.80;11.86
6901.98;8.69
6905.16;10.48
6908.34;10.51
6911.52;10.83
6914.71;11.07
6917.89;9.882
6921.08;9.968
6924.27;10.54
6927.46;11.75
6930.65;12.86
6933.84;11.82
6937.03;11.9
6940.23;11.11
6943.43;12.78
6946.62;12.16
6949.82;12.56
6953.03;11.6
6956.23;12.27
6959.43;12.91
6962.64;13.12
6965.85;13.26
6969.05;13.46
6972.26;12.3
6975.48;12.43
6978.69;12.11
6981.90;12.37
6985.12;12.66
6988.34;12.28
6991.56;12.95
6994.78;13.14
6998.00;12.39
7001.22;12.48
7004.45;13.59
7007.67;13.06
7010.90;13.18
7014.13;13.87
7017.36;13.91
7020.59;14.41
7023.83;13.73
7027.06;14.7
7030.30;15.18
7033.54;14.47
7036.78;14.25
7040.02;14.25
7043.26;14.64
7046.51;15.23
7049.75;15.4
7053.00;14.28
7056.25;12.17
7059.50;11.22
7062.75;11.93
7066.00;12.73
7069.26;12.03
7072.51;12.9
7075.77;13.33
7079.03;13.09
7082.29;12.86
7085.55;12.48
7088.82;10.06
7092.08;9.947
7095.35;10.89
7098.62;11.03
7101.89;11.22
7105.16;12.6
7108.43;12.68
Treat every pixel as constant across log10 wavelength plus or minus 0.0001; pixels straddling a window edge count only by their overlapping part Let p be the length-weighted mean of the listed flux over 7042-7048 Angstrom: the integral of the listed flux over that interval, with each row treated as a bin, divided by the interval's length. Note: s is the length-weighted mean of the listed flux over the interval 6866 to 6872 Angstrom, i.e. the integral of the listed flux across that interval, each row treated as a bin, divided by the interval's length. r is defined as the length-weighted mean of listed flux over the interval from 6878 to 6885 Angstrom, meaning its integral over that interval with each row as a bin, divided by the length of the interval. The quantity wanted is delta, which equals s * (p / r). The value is 14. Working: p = 14.9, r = 10.0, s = 9.6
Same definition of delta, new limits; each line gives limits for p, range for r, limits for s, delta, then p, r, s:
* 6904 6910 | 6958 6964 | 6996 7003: 10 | 10.5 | 13.0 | 12.5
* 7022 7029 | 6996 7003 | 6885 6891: 10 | 14.3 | 12.5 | 9.1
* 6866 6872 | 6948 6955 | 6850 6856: 7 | 9.6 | 12.1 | 9.3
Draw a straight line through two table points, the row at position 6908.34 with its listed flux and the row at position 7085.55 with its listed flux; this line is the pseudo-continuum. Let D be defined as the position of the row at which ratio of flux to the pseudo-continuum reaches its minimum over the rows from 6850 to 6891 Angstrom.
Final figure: 6873.44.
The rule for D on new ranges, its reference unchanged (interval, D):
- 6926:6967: 6940.23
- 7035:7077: 7059.50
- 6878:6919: 6901.98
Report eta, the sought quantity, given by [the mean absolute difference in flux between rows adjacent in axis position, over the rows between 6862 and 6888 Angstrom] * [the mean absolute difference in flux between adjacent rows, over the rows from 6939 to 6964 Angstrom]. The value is 0.84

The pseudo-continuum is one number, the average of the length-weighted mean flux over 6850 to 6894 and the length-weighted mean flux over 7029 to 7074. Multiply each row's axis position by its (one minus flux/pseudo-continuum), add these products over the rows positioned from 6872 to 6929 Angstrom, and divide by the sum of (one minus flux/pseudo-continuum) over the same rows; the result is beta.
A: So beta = 6896.0 Angstrom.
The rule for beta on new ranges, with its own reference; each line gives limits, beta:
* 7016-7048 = 7032.7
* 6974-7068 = 7026.0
